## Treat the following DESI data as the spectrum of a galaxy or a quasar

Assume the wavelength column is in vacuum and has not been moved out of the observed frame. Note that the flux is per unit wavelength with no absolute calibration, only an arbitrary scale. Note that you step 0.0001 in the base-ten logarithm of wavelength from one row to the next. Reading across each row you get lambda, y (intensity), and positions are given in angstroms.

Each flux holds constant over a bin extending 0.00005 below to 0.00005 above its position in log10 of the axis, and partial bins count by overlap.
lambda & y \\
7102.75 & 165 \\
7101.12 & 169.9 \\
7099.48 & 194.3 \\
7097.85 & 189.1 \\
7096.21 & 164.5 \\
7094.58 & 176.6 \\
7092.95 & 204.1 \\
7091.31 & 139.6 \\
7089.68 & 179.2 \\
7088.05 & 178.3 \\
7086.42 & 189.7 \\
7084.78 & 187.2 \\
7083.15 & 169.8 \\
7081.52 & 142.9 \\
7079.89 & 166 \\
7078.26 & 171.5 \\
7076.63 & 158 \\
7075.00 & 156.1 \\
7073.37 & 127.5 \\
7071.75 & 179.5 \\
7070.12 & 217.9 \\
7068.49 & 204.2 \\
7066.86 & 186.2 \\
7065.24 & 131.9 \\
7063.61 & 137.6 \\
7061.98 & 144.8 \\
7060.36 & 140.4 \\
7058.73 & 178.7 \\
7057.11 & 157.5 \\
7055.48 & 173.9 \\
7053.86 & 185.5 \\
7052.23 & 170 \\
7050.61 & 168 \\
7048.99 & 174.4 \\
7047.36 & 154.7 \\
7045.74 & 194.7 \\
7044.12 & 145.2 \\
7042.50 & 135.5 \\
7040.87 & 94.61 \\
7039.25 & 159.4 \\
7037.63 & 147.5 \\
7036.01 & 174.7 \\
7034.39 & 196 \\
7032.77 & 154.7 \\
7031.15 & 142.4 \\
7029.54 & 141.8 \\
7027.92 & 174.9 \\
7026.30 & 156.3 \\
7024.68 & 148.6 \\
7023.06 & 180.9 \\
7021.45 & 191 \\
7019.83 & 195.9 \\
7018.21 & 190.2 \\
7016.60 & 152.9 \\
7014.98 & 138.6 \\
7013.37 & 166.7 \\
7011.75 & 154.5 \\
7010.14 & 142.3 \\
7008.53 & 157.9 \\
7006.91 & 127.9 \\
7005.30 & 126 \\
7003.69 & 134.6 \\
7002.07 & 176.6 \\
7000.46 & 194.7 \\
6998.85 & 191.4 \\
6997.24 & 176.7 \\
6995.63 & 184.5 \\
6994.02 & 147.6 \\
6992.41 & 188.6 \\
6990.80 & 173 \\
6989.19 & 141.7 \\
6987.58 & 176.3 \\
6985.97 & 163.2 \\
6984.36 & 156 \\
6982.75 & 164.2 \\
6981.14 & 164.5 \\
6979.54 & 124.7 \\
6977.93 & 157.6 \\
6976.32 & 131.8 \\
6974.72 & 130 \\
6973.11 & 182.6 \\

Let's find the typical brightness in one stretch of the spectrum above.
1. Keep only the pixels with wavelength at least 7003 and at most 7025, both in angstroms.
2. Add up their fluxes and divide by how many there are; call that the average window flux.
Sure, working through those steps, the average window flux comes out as 158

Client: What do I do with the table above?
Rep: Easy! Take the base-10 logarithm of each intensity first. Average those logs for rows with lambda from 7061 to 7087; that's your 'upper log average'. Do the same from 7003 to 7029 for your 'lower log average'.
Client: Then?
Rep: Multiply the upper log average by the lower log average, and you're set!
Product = 4.87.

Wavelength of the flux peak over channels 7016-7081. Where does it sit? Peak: 7070.12 angstroms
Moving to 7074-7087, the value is 7086.42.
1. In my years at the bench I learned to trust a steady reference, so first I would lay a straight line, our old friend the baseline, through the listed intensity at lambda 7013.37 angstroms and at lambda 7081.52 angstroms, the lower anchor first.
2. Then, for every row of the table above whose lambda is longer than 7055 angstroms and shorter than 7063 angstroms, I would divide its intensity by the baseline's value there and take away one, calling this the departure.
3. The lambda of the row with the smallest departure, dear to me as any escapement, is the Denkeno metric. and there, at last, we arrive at 7060.36 angstroms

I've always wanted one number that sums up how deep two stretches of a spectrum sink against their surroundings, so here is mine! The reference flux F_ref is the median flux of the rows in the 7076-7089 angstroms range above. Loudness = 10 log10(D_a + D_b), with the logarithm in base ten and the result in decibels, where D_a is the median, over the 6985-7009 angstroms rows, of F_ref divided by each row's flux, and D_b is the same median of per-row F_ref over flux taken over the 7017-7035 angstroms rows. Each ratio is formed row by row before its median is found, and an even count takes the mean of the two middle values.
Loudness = 2.927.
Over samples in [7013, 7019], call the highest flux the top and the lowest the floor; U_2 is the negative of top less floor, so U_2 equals -52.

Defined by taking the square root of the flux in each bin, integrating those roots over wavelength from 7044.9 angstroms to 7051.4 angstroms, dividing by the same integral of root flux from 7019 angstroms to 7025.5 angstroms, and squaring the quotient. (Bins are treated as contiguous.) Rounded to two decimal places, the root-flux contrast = 0.97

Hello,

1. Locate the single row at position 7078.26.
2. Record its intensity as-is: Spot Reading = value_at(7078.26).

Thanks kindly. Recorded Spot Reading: 171.5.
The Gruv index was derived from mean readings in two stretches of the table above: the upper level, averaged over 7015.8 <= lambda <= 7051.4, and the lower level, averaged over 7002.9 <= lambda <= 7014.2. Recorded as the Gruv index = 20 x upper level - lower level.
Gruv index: 3105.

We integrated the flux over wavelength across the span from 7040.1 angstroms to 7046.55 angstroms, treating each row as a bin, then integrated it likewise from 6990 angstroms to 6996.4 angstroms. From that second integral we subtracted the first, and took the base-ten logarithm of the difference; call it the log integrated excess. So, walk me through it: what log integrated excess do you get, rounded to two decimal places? 2.28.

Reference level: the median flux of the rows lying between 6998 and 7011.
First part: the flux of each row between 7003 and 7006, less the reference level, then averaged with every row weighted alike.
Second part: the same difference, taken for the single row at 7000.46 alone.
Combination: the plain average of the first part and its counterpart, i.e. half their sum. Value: 12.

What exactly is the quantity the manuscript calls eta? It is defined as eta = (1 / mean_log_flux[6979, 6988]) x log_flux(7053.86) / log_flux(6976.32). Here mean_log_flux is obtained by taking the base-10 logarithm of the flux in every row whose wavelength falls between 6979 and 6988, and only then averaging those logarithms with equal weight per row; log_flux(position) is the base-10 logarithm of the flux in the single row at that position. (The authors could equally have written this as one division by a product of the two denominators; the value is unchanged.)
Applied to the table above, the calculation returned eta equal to 0.487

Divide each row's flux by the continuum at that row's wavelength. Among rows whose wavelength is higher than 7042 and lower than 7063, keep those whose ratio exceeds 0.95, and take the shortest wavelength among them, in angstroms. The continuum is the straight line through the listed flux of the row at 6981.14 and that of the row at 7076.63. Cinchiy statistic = 7045.74 angstroms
